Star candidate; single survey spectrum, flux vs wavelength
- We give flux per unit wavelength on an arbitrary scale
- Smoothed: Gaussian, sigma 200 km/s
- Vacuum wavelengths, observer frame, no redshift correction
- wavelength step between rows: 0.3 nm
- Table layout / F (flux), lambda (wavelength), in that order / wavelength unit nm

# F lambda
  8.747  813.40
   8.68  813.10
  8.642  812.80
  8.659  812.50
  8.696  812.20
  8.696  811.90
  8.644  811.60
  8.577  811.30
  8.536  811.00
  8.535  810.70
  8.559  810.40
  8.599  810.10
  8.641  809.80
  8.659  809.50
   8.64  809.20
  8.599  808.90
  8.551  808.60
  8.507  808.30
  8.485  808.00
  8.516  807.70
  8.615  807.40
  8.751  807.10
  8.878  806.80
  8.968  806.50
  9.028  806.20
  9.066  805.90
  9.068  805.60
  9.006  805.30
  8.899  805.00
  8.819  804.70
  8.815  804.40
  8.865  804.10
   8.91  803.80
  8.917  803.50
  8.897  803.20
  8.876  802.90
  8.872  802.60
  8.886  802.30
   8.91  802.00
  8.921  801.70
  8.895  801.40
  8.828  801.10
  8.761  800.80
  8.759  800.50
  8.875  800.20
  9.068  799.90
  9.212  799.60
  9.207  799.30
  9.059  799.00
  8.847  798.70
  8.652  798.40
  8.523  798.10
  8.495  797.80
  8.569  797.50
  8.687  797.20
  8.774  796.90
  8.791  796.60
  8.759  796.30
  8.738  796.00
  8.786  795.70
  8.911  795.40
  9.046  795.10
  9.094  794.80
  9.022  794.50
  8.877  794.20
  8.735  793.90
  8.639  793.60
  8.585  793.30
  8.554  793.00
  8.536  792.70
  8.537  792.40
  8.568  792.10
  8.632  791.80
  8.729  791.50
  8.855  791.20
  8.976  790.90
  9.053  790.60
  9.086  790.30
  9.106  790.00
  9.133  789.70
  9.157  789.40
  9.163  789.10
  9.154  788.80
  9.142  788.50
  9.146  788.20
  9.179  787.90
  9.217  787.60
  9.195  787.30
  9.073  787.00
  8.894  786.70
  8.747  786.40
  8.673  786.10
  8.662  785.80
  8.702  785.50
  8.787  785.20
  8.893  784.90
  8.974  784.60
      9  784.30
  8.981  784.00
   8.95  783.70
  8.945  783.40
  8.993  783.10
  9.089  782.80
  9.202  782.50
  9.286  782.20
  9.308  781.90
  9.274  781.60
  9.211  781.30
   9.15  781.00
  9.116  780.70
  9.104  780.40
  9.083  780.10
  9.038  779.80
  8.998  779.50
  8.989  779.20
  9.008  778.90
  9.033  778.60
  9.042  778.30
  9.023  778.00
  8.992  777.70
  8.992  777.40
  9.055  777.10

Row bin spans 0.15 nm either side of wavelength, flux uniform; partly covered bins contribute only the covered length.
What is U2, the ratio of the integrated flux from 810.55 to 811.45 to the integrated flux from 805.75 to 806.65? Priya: 0.95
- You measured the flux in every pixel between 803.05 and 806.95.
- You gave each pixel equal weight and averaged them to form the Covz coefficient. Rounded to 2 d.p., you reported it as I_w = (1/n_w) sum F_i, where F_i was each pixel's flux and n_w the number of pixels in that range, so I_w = 8.93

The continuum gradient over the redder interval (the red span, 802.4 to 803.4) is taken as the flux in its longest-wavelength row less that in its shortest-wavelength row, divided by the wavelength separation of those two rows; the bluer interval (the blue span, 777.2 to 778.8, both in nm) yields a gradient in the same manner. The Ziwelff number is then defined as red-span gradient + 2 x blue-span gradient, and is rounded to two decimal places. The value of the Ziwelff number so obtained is 0.11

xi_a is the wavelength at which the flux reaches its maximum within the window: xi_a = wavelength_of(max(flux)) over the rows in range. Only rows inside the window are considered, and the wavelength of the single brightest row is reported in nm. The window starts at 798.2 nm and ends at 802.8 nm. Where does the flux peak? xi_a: 799.60 nm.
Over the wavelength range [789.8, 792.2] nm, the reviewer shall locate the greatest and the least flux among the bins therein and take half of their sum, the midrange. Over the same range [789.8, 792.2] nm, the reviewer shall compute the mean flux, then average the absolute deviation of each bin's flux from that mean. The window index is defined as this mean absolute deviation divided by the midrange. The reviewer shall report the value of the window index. 0.0203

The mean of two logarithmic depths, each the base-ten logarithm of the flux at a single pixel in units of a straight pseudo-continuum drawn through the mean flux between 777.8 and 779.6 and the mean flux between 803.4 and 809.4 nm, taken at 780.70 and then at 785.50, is -0.0036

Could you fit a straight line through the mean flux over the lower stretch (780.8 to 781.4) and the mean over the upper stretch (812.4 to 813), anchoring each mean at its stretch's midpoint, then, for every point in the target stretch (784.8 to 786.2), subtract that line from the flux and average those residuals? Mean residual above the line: -0.36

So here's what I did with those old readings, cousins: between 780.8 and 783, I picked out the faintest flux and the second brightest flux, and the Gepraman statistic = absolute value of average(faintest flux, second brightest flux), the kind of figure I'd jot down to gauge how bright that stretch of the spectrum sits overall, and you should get 9.19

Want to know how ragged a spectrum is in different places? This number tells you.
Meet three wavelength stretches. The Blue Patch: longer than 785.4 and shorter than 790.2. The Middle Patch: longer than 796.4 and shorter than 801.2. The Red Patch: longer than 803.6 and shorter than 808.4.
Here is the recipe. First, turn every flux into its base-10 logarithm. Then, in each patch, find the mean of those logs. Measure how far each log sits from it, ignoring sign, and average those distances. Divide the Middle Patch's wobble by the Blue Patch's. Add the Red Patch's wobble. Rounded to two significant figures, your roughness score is 0.97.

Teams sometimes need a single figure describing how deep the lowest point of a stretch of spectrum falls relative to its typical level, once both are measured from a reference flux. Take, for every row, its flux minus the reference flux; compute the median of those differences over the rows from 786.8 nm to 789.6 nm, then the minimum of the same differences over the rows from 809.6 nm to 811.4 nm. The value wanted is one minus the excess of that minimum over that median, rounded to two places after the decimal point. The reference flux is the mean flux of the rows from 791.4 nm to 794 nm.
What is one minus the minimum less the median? 1.62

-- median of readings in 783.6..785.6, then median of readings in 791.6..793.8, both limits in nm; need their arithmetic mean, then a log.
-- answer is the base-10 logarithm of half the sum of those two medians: 0.942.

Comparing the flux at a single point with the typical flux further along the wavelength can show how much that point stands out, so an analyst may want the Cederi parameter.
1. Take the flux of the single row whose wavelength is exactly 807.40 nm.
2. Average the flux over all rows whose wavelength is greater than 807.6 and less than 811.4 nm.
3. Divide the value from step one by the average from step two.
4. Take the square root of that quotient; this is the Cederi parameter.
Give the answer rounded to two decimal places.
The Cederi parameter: 1.00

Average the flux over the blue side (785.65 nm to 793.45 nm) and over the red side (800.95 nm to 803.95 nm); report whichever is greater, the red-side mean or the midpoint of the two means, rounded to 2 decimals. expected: 8.90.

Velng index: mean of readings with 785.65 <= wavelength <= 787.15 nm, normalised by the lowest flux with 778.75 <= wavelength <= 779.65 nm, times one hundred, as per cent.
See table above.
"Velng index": 98.0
